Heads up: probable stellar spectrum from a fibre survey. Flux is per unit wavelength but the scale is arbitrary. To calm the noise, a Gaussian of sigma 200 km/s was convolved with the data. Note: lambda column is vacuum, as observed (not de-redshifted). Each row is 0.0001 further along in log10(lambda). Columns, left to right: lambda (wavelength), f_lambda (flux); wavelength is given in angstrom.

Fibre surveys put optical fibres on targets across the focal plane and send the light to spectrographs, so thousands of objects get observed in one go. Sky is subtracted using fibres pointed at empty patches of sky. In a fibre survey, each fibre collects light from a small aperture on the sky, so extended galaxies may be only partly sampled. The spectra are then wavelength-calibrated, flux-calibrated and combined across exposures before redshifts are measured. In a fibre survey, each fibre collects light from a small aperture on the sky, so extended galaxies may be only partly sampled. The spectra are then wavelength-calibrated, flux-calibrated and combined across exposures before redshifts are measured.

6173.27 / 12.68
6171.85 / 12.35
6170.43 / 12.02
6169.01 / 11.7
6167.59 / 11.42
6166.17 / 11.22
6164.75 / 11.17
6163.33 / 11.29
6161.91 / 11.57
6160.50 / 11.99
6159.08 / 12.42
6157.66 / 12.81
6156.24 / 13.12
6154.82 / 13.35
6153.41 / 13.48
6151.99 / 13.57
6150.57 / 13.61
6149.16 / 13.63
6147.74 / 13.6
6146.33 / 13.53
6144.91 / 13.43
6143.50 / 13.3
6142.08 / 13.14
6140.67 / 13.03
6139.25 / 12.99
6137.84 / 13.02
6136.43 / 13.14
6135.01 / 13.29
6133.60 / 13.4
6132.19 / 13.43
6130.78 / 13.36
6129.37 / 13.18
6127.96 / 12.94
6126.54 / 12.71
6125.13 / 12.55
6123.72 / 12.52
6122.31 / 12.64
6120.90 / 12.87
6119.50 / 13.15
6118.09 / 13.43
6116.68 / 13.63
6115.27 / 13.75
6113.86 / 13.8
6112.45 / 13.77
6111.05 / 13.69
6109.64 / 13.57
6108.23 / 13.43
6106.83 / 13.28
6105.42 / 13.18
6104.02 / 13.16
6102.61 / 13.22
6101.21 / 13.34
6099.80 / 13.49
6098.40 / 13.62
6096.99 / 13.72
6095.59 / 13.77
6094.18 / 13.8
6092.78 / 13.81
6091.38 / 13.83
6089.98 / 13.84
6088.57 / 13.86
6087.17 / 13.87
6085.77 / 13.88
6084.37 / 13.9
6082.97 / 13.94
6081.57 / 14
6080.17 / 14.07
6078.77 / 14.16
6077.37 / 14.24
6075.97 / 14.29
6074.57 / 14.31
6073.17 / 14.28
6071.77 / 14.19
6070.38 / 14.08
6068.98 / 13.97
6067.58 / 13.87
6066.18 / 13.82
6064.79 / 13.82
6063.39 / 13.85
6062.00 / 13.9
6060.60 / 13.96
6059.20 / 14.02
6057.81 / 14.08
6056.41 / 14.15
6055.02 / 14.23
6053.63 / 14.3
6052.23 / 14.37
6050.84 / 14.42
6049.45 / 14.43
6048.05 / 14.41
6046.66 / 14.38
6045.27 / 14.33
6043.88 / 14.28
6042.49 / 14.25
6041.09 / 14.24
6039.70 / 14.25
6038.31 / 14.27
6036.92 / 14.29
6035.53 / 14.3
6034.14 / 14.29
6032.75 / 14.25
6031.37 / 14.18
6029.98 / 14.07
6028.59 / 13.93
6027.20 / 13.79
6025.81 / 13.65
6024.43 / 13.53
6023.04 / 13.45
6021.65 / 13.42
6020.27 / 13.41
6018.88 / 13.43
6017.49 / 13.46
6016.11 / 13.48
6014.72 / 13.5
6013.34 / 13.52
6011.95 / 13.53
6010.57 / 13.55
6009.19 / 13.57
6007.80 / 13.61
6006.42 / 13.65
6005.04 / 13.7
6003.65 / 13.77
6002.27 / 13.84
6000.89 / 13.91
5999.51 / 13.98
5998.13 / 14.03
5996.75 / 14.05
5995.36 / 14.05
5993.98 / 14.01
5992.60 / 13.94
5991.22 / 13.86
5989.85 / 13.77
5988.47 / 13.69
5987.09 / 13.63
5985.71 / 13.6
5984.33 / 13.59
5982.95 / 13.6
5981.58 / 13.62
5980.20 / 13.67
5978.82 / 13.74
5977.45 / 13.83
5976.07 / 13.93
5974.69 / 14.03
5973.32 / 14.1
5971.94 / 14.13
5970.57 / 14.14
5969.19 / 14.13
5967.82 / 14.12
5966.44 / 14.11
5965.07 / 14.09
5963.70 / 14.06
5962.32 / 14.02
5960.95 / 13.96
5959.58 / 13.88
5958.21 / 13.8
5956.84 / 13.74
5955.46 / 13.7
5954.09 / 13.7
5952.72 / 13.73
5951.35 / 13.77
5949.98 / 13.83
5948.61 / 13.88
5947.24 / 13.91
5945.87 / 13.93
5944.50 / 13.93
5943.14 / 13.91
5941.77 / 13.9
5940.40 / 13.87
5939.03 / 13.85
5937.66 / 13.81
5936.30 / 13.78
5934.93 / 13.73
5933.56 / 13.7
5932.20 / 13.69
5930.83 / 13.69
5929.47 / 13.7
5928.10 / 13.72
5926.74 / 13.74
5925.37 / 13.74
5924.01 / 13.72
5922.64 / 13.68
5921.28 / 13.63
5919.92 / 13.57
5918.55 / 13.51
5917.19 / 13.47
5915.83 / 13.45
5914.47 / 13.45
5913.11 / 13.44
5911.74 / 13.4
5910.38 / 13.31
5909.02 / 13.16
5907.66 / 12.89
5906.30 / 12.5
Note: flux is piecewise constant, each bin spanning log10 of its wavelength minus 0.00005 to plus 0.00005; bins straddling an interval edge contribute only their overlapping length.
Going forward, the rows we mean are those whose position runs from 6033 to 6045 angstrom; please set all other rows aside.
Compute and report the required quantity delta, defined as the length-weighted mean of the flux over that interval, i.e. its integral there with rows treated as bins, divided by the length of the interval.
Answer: 14.3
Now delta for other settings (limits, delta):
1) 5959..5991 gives 13.9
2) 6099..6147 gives 13.2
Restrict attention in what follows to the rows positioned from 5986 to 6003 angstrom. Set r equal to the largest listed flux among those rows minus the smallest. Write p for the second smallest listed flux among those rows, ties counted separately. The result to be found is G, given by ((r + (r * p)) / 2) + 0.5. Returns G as 3.6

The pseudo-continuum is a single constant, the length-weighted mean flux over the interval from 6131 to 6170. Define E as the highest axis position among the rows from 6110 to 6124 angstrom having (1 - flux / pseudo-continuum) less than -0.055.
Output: 6116.68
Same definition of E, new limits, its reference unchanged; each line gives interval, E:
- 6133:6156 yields 6151.99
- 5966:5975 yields 5974.69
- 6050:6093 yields 6092.78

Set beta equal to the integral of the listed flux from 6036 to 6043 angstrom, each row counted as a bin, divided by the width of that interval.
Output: 14.2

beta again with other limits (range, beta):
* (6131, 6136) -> 13.4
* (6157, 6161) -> 12.4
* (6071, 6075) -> 14.3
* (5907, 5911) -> 13.1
